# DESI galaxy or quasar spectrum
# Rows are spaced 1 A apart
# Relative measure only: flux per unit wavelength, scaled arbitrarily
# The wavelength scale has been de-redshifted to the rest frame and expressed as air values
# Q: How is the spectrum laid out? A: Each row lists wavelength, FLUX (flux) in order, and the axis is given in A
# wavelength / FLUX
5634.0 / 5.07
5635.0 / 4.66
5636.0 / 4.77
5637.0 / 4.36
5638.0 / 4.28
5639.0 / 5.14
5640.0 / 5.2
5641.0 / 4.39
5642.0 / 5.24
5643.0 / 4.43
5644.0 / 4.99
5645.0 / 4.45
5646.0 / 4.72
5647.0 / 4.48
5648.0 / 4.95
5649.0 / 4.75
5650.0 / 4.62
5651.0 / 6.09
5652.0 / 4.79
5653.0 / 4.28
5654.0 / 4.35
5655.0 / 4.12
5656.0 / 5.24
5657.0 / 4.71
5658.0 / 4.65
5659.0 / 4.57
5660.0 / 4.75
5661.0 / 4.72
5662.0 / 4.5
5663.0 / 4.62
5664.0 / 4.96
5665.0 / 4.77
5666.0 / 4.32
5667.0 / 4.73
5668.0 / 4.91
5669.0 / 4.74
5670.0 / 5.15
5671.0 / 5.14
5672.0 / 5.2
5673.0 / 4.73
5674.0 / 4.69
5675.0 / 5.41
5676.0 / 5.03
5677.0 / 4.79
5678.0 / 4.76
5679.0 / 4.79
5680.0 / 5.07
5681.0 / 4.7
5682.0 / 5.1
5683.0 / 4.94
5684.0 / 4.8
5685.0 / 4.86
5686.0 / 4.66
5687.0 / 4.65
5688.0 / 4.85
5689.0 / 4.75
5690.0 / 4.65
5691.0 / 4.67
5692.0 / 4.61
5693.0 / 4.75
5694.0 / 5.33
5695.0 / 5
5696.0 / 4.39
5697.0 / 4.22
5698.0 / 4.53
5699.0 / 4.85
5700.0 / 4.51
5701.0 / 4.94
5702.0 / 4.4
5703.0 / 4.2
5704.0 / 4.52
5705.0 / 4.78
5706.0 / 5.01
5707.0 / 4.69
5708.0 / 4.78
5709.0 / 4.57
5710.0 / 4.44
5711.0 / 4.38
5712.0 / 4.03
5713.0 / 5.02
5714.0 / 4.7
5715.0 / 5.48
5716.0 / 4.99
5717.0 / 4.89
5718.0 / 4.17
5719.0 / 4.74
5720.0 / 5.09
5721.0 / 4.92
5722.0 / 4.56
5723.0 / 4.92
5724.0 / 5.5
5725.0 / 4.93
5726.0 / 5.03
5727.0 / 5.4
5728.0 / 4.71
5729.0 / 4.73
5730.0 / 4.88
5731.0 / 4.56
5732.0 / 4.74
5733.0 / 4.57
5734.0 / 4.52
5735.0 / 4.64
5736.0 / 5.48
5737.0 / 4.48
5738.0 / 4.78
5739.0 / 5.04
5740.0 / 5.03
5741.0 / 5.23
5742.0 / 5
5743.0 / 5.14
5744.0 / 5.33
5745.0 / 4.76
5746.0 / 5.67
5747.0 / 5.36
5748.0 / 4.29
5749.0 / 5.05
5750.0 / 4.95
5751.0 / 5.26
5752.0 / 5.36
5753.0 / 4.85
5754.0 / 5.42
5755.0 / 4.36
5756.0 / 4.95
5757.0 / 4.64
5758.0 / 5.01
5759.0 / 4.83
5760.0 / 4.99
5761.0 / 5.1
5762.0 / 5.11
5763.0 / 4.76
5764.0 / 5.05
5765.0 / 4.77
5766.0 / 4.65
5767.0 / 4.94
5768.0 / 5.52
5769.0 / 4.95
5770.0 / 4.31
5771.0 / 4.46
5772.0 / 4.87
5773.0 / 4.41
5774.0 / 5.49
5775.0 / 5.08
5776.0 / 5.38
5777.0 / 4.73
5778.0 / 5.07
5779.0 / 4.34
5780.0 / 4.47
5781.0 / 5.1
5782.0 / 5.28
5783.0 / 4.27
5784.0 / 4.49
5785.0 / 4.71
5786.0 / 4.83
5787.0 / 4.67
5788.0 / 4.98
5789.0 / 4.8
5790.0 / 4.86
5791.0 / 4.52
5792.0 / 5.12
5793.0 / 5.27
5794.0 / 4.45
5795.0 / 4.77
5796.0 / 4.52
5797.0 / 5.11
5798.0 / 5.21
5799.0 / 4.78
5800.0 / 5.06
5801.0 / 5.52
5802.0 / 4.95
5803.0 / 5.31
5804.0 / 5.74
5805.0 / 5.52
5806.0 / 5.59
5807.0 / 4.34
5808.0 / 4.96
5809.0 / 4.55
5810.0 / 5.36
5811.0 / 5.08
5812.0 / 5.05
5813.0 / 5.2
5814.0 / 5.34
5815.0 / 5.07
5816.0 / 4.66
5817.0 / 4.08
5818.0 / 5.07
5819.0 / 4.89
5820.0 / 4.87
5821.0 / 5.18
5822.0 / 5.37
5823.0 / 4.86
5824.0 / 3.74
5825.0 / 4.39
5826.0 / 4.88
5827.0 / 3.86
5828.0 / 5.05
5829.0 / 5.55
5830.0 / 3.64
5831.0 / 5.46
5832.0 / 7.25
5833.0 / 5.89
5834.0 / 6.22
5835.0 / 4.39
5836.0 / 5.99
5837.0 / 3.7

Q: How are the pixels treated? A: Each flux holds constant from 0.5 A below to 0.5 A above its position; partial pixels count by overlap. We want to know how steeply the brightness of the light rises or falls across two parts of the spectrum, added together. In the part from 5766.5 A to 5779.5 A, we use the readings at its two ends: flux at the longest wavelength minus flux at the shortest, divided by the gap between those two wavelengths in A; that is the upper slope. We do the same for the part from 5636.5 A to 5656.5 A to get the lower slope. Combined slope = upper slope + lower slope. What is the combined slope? 0.00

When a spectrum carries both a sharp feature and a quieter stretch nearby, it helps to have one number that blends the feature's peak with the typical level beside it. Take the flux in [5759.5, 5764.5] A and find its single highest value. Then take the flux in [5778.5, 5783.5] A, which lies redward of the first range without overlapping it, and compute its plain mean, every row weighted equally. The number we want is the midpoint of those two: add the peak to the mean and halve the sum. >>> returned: 4.90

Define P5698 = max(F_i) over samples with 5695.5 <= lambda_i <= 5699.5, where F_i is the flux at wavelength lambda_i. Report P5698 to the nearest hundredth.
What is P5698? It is 4.85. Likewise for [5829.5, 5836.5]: 7.25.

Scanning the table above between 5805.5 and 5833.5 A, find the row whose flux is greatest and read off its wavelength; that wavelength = 5832.0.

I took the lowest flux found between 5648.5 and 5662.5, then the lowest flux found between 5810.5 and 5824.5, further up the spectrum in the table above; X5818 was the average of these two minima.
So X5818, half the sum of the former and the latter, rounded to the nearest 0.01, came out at 3.93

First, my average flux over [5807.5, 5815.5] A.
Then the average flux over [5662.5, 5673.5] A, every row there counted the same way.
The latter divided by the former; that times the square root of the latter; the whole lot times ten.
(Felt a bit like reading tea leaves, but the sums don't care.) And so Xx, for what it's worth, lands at 21.0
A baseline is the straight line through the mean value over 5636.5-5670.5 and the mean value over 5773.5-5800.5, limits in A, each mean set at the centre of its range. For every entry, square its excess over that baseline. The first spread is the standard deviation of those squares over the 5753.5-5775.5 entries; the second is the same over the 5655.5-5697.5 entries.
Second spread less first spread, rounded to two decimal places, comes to -0.04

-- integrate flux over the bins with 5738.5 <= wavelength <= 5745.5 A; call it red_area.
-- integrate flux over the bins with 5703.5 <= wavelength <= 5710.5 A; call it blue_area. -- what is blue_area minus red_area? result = -2.7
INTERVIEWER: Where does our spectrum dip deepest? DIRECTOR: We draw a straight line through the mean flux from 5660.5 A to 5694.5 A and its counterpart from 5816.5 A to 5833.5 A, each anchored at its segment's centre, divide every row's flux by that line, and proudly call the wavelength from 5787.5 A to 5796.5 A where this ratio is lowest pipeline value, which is 5794.0 A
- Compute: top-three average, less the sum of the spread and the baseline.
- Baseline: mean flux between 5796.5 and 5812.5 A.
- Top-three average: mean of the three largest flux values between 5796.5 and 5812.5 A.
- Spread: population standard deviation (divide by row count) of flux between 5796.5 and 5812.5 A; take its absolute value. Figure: 0.12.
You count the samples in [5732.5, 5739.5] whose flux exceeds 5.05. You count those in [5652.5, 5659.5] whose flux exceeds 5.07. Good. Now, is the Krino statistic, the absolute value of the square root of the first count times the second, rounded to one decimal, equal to 1.0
